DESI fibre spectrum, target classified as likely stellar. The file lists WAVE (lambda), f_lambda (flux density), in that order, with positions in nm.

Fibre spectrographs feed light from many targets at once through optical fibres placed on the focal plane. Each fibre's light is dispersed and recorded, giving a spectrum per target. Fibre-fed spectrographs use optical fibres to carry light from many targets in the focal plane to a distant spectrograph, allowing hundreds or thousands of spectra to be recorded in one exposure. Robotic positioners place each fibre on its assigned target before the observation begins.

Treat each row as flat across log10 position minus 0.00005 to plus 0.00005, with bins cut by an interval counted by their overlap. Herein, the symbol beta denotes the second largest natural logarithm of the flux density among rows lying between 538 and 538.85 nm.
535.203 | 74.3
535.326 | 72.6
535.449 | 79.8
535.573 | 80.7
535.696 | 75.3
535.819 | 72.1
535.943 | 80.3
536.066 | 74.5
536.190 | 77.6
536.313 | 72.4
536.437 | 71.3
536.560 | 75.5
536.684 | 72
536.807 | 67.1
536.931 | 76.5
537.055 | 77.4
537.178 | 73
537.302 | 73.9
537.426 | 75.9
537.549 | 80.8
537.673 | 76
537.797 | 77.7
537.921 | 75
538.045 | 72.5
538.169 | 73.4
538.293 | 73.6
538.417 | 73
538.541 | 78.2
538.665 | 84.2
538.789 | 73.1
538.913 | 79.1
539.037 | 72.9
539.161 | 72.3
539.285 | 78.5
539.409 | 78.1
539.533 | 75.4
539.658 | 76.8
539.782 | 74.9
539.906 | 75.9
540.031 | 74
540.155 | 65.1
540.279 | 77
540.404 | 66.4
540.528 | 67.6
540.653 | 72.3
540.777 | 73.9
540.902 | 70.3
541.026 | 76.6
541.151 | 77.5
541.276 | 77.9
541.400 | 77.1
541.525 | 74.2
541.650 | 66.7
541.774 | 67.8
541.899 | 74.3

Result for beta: 4.359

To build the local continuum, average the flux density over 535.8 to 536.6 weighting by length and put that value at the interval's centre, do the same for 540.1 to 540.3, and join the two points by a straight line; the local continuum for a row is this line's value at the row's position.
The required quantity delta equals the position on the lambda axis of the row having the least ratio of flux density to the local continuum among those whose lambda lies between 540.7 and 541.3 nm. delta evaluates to 540.902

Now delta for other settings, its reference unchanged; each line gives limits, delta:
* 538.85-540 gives 539.161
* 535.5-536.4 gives 535.819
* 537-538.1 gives 537.178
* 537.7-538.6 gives 538.045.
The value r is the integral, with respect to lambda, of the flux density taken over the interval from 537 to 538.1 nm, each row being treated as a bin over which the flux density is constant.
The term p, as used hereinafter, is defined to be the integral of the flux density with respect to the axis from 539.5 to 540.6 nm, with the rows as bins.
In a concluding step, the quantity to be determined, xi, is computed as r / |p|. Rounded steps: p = 79.7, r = 83.4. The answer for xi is 1.05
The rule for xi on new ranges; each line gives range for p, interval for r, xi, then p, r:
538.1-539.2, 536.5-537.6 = 0.99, 83.2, 82.1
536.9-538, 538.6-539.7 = 1.01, 83.8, 84.4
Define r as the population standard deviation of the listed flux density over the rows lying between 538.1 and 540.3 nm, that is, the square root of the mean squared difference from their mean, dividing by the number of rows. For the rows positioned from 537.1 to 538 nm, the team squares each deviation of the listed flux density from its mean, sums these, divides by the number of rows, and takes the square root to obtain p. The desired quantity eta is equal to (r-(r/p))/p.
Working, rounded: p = 2.4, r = 3.8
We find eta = 0.93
